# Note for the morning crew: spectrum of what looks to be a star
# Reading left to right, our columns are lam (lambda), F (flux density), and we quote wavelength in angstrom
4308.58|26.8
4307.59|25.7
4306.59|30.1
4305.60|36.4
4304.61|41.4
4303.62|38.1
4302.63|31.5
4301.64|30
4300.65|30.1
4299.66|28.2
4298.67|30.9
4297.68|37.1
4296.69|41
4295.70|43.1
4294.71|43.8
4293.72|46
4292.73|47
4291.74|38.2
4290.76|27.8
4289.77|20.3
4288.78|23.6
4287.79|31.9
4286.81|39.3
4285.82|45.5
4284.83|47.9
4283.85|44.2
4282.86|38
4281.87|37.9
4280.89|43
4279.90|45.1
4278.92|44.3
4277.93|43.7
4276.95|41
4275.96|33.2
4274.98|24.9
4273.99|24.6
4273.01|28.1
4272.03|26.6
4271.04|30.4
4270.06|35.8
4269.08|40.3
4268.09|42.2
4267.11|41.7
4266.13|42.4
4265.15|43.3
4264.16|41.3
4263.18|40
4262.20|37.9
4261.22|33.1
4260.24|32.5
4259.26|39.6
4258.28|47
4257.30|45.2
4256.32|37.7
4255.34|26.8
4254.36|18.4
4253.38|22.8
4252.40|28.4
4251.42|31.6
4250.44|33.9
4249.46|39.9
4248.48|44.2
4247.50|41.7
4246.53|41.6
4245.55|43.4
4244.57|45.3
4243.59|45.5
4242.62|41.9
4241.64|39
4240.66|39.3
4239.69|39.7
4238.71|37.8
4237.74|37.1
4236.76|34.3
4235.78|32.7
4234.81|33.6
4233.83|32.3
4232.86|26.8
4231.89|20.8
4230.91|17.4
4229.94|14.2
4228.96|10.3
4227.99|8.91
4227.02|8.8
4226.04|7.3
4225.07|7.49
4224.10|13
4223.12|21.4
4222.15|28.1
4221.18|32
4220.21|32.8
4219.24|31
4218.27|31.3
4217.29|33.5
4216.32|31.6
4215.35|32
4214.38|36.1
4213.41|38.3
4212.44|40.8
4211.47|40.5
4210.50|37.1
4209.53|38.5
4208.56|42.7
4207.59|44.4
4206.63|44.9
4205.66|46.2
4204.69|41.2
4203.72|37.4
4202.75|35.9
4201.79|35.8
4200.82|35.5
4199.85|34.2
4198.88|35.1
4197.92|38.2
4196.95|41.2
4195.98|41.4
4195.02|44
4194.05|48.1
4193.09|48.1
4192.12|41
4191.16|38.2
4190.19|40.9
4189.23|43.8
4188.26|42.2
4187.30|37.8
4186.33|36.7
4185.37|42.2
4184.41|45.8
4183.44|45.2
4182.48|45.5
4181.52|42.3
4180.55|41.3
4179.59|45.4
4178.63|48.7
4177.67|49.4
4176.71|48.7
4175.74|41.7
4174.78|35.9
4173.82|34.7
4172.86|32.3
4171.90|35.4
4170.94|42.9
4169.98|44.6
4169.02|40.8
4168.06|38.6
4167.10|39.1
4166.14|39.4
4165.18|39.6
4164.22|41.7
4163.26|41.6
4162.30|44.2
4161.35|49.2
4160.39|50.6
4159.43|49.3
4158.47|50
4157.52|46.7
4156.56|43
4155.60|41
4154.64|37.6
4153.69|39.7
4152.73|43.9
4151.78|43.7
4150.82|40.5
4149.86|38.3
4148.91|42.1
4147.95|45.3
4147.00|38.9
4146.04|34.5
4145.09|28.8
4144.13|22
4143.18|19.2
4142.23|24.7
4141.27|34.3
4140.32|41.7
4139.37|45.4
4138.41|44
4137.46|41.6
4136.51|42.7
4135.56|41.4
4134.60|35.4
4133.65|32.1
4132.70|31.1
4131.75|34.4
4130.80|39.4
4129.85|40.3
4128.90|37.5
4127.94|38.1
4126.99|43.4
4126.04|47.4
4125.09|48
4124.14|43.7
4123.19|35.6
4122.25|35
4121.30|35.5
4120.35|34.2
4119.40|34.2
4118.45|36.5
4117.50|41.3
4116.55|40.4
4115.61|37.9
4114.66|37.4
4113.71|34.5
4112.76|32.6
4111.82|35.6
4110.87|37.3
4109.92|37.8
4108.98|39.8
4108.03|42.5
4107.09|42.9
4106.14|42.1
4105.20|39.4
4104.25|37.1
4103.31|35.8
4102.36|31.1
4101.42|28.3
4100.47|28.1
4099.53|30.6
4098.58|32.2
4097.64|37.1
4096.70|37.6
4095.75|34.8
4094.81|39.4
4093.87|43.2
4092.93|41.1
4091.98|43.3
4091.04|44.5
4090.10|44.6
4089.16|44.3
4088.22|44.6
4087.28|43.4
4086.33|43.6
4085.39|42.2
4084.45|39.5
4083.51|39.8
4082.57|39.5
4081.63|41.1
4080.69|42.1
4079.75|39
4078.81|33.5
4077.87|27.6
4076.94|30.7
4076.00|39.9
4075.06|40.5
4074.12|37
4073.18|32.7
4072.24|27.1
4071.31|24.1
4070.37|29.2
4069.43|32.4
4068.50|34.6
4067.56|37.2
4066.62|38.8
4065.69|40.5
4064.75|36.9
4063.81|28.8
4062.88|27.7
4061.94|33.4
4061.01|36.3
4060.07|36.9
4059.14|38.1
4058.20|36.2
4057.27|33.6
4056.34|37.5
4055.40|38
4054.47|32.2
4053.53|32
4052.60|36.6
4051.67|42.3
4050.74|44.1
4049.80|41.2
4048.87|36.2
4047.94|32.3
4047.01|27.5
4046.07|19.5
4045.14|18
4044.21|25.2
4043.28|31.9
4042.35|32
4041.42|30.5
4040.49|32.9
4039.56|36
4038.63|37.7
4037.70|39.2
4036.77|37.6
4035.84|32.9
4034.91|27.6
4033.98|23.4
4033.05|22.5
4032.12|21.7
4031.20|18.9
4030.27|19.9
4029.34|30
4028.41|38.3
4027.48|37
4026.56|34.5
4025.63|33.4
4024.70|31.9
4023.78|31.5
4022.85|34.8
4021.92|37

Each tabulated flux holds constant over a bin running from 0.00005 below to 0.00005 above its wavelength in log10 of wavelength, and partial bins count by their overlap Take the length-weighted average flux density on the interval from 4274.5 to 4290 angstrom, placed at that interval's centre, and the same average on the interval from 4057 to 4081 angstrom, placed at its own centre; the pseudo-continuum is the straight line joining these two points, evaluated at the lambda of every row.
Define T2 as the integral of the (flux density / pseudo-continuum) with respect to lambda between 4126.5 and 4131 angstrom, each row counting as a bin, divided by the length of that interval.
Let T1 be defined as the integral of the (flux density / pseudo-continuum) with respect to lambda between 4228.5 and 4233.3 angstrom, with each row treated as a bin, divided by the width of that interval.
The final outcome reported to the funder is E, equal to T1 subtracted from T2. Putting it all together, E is 0.64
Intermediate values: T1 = 0.48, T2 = 1.12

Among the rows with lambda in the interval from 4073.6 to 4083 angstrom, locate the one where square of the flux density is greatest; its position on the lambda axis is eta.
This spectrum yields 4080.69 angstrom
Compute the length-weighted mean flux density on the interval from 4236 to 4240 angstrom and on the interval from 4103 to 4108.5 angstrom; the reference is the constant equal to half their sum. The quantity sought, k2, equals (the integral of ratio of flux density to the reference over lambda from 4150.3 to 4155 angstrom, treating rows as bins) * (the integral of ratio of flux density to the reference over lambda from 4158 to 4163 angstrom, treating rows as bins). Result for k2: 32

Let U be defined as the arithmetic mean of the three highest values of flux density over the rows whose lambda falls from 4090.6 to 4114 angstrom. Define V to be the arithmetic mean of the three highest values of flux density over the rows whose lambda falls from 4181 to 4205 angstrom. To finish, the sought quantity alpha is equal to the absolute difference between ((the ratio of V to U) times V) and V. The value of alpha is 4.0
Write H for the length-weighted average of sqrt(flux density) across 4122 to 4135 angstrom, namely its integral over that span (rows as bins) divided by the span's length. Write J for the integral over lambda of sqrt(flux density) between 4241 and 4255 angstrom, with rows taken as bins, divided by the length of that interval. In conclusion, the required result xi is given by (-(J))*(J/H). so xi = -5.8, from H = 6.22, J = 6.02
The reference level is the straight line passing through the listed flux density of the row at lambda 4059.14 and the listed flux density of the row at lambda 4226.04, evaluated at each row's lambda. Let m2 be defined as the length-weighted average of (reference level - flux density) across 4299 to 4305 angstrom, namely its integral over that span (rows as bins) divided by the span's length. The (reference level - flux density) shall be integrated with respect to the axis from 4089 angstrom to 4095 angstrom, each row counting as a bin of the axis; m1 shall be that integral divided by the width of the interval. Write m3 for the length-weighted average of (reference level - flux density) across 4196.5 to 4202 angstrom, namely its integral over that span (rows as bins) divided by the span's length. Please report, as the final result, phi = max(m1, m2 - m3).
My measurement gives -11.0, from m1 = -11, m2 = -40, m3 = -24.4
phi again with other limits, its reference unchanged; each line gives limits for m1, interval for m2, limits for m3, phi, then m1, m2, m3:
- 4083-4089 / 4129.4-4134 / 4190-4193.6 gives 17.8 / -9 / -11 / -28.6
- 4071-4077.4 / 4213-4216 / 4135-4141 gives 2.0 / 2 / -26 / -18.9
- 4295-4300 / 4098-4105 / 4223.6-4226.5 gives -0.2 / -42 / -2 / -1.8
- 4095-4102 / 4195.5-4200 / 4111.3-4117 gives -2.1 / -2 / -26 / -8.4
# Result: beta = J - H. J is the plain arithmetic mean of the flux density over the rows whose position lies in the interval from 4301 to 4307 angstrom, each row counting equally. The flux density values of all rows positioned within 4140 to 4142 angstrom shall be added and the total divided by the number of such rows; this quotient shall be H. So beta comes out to -3.4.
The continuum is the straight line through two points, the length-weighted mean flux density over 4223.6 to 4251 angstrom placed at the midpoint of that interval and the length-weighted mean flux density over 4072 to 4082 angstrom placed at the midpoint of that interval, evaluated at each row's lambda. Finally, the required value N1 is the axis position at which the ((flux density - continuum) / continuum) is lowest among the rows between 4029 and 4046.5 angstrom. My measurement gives 4045.14 angstrom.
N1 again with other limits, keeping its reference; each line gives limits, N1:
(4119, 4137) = 4132.70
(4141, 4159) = 4143.18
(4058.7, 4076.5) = 4071.31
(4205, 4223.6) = 4223.12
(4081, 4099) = 4098.58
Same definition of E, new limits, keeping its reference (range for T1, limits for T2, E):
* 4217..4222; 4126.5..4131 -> 0.26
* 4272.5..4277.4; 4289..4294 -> 0.11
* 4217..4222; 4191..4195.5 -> 0.35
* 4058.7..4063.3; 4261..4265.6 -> 0.04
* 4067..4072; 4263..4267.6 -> 0.19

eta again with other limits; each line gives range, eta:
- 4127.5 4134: 4129.85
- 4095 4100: 4096.70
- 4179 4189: 4184.41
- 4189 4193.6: 4193.09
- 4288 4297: 4292.73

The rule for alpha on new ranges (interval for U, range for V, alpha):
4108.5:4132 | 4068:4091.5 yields 1.7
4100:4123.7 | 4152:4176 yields 8.8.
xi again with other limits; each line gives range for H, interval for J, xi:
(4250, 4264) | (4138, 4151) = -6.0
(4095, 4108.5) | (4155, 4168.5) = -7.3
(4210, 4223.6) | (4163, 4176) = -6.8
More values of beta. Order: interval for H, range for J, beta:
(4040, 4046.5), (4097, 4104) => 4.7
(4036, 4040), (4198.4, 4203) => -2.3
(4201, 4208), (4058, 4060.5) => -3.8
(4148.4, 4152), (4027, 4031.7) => -12.3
